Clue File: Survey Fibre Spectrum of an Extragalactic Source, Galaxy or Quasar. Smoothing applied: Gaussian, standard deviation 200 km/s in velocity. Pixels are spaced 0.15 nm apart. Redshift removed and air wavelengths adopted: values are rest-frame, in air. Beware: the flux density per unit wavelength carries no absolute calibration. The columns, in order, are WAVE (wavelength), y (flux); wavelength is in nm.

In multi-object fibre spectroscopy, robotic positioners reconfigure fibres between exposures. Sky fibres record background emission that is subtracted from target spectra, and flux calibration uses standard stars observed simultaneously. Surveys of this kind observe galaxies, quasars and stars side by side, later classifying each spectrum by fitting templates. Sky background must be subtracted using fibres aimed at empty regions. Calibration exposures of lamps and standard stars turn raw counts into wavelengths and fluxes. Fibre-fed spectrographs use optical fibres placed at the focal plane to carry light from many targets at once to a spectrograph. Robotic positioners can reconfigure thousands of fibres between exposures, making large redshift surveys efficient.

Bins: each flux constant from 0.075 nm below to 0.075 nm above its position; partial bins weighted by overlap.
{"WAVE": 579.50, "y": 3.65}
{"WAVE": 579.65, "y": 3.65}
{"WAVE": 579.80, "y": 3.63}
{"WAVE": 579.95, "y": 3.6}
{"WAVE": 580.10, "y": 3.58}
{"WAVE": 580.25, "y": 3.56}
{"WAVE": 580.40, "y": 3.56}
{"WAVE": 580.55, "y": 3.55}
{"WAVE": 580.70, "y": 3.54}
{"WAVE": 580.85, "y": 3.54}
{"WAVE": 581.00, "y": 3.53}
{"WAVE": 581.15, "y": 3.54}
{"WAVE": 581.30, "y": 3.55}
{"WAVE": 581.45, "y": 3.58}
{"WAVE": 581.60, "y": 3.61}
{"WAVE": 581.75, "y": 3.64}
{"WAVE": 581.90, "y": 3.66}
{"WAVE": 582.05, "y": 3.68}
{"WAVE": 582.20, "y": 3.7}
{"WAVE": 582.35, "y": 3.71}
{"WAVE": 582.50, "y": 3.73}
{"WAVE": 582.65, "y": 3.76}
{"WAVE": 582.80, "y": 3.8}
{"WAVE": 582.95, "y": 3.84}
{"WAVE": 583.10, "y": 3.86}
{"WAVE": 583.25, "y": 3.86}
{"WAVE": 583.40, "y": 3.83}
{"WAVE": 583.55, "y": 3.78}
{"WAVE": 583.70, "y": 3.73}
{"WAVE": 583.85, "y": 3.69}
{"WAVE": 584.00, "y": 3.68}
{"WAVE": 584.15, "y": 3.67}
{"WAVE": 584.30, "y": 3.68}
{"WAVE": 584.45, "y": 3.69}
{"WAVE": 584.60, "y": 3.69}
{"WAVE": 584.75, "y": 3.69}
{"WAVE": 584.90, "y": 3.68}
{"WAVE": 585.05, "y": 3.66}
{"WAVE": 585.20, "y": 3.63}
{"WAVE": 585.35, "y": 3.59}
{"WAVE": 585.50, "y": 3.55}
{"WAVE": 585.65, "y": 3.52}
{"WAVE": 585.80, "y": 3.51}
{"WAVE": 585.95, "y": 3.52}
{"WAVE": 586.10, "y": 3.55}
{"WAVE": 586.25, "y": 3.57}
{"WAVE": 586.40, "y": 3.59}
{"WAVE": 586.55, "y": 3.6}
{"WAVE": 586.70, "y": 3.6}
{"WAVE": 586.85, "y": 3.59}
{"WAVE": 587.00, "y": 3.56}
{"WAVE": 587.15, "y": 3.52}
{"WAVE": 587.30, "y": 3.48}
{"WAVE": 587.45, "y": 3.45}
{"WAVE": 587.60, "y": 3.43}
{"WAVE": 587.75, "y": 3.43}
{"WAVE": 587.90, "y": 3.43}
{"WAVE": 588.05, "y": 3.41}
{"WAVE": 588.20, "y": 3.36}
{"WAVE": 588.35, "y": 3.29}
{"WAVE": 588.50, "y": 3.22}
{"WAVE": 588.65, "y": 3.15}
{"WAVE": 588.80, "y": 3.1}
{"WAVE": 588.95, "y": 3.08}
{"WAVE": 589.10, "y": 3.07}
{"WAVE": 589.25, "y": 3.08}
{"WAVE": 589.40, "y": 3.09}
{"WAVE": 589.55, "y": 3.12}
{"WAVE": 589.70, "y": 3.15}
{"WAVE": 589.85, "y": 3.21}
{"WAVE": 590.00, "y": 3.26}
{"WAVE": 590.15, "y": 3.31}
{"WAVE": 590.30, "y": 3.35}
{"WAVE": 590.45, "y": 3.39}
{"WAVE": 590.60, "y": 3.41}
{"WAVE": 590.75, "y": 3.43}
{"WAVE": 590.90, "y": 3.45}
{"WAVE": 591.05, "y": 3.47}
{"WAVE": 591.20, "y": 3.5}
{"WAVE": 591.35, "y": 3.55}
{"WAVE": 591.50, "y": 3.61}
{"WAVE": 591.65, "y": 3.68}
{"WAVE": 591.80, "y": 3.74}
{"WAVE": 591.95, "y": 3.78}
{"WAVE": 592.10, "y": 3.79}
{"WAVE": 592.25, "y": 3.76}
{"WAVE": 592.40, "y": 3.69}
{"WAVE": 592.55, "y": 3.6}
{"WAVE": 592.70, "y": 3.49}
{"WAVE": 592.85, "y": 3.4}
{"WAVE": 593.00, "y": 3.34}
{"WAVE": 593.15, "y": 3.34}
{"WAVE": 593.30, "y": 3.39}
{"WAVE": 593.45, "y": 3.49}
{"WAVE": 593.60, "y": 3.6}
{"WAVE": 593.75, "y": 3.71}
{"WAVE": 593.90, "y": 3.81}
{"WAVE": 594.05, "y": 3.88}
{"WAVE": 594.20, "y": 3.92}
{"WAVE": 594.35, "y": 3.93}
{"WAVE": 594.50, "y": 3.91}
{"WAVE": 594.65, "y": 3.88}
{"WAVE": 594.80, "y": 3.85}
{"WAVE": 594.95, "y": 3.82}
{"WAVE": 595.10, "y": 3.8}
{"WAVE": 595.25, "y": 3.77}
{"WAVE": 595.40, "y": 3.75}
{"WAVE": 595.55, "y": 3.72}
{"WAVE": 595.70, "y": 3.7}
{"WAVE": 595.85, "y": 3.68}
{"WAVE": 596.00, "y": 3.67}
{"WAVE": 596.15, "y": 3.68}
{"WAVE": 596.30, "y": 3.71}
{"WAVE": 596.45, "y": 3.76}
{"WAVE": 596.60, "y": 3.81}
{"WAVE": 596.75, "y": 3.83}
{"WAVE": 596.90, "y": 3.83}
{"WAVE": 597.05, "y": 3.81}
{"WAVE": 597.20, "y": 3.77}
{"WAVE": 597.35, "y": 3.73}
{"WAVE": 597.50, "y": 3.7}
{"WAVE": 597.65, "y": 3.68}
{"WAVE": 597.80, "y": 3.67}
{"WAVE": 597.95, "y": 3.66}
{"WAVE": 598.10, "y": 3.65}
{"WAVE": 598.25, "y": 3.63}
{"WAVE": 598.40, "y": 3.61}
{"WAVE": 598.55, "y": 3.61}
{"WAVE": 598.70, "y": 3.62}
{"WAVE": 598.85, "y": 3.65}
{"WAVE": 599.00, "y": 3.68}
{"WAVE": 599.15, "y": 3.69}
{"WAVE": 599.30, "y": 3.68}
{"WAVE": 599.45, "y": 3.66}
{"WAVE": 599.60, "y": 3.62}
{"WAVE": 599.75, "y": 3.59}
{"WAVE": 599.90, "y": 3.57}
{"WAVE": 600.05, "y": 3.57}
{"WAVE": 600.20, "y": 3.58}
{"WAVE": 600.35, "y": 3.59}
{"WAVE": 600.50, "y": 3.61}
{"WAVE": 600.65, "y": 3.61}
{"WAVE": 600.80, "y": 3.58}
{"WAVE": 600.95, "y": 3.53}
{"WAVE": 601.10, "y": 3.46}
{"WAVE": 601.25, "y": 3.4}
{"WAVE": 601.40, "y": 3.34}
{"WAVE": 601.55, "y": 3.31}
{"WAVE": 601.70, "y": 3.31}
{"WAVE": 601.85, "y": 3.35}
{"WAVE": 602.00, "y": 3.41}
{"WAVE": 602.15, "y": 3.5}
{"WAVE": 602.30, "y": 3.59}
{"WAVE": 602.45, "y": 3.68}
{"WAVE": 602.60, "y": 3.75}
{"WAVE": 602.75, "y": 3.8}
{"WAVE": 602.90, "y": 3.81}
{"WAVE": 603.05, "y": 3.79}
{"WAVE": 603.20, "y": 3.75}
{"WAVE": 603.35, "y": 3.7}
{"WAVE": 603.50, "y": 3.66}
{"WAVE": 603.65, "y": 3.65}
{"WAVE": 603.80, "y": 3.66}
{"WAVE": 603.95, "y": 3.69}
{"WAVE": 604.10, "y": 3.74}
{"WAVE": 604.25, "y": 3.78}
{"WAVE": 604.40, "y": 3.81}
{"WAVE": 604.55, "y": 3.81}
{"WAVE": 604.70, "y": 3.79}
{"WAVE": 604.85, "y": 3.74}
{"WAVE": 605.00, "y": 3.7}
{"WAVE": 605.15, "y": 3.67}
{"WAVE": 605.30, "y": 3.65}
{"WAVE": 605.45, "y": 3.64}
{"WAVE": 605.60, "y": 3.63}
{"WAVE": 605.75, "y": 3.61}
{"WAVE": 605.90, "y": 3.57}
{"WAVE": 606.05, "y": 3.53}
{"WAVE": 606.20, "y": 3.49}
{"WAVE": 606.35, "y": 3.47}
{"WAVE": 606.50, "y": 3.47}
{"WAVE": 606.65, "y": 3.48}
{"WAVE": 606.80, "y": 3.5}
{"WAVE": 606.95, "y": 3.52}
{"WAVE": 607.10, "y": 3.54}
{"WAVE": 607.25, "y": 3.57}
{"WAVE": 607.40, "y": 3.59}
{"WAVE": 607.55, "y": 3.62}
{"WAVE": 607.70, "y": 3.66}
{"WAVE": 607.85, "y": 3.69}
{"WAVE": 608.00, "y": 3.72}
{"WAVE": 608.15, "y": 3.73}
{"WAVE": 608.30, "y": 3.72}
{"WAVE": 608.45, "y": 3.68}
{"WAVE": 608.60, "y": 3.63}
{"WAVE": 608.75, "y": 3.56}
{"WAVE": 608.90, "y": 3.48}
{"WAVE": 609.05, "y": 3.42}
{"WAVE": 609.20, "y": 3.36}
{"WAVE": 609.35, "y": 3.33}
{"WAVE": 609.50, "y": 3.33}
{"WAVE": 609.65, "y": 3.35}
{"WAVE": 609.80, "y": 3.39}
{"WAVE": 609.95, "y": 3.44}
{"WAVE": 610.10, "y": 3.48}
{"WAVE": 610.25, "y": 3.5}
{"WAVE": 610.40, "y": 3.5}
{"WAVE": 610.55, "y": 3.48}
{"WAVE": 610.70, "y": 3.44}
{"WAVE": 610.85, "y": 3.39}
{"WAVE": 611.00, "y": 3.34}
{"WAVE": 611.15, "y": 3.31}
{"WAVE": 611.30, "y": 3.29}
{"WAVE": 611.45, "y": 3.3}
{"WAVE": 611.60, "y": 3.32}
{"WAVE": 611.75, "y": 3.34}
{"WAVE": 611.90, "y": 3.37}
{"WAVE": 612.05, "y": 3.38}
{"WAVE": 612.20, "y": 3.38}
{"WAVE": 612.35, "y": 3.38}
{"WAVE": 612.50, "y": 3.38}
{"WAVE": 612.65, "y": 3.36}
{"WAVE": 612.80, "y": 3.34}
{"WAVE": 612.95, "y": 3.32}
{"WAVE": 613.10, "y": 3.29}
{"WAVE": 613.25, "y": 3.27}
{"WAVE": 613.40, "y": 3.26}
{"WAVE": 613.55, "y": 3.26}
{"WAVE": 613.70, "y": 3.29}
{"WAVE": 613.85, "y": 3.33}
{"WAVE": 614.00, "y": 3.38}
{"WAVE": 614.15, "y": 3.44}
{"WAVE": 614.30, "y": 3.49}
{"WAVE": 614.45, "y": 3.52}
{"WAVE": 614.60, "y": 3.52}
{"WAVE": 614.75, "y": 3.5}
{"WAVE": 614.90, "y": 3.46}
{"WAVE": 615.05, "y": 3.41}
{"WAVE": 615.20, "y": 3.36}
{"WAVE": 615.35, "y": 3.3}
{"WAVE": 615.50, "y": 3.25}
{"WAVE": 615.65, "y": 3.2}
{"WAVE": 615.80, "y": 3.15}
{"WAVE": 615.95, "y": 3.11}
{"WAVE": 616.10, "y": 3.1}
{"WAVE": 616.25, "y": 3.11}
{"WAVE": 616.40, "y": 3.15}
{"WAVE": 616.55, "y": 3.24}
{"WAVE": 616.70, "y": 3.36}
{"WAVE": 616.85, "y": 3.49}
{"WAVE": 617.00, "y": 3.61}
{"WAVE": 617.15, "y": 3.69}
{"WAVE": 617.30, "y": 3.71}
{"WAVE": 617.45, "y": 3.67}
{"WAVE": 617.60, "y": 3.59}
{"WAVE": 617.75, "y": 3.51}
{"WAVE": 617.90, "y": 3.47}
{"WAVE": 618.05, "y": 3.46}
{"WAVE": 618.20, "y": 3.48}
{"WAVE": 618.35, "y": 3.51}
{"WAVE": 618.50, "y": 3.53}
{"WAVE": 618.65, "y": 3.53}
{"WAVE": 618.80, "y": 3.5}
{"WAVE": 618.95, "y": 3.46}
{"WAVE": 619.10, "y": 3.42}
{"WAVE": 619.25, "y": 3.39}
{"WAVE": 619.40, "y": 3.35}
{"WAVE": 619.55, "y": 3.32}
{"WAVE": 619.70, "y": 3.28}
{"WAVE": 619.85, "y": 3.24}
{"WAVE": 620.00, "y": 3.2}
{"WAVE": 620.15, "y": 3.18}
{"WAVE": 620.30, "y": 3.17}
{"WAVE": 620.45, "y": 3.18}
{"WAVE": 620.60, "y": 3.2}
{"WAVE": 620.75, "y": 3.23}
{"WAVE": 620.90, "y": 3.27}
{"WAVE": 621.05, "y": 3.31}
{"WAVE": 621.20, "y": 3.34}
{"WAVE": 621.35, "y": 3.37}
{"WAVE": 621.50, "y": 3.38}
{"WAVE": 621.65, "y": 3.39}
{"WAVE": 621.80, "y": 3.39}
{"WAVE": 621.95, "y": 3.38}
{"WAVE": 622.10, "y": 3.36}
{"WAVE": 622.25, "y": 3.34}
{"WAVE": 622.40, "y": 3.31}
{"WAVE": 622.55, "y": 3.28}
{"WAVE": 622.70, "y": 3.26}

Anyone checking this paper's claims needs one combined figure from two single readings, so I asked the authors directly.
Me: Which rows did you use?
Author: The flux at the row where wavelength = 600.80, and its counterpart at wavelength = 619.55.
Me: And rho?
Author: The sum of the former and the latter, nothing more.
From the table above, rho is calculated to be 6.9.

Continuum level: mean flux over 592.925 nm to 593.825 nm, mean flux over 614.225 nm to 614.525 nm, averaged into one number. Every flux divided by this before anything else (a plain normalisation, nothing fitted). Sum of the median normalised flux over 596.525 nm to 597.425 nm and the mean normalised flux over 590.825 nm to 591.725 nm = 2.11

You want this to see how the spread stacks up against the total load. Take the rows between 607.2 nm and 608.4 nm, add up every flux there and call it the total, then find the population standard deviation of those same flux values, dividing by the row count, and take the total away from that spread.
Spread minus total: -29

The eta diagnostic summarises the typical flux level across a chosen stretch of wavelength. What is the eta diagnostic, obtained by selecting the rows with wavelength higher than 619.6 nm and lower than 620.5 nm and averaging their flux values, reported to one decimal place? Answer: 3.2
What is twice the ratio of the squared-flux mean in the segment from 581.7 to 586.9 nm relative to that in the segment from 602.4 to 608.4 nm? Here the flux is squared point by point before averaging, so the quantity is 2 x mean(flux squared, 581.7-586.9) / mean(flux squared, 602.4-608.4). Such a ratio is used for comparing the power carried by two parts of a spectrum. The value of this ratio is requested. 2.0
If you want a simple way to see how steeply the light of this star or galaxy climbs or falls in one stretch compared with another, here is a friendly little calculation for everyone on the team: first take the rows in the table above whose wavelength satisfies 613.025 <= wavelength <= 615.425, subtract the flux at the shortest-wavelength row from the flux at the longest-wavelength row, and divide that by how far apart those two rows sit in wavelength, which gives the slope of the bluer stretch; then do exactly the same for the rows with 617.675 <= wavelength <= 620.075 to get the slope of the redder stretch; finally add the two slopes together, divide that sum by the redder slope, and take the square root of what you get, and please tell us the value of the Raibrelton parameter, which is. 1.0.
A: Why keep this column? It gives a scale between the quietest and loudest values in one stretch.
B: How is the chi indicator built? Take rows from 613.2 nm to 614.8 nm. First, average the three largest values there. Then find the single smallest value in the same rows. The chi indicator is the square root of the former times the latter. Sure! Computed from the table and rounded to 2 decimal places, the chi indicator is 3.38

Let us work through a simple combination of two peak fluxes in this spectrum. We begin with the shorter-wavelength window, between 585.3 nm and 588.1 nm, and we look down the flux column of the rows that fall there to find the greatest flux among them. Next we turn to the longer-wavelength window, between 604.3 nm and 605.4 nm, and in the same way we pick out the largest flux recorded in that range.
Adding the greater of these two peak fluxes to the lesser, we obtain 7.4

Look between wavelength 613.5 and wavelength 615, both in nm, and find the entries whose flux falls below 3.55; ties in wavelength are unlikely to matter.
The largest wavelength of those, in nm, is 614.90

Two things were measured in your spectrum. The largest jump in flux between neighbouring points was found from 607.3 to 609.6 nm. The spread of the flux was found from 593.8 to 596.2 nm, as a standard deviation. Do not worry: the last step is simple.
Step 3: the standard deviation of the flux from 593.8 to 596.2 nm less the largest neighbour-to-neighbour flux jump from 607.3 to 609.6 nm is 0.01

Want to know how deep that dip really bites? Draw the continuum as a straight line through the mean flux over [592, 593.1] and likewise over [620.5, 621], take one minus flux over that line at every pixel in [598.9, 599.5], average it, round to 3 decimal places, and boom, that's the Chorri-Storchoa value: -0.051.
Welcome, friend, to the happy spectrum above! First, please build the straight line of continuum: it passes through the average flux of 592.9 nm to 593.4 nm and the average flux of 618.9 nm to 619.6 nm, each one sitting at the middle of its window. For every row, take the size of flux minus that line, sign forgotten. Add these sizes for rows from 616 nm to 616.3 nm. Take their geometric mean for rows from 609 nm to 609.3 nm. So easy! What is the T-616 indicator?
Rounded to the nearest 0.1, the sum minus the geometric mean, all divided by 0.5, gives 1.1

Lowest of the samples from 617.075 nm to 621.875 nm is 3.17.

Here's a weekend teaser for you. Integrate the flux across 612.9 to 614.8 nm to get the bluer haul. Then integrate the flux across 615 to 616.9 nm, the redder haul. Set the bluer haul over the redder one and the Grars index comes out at 1.04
